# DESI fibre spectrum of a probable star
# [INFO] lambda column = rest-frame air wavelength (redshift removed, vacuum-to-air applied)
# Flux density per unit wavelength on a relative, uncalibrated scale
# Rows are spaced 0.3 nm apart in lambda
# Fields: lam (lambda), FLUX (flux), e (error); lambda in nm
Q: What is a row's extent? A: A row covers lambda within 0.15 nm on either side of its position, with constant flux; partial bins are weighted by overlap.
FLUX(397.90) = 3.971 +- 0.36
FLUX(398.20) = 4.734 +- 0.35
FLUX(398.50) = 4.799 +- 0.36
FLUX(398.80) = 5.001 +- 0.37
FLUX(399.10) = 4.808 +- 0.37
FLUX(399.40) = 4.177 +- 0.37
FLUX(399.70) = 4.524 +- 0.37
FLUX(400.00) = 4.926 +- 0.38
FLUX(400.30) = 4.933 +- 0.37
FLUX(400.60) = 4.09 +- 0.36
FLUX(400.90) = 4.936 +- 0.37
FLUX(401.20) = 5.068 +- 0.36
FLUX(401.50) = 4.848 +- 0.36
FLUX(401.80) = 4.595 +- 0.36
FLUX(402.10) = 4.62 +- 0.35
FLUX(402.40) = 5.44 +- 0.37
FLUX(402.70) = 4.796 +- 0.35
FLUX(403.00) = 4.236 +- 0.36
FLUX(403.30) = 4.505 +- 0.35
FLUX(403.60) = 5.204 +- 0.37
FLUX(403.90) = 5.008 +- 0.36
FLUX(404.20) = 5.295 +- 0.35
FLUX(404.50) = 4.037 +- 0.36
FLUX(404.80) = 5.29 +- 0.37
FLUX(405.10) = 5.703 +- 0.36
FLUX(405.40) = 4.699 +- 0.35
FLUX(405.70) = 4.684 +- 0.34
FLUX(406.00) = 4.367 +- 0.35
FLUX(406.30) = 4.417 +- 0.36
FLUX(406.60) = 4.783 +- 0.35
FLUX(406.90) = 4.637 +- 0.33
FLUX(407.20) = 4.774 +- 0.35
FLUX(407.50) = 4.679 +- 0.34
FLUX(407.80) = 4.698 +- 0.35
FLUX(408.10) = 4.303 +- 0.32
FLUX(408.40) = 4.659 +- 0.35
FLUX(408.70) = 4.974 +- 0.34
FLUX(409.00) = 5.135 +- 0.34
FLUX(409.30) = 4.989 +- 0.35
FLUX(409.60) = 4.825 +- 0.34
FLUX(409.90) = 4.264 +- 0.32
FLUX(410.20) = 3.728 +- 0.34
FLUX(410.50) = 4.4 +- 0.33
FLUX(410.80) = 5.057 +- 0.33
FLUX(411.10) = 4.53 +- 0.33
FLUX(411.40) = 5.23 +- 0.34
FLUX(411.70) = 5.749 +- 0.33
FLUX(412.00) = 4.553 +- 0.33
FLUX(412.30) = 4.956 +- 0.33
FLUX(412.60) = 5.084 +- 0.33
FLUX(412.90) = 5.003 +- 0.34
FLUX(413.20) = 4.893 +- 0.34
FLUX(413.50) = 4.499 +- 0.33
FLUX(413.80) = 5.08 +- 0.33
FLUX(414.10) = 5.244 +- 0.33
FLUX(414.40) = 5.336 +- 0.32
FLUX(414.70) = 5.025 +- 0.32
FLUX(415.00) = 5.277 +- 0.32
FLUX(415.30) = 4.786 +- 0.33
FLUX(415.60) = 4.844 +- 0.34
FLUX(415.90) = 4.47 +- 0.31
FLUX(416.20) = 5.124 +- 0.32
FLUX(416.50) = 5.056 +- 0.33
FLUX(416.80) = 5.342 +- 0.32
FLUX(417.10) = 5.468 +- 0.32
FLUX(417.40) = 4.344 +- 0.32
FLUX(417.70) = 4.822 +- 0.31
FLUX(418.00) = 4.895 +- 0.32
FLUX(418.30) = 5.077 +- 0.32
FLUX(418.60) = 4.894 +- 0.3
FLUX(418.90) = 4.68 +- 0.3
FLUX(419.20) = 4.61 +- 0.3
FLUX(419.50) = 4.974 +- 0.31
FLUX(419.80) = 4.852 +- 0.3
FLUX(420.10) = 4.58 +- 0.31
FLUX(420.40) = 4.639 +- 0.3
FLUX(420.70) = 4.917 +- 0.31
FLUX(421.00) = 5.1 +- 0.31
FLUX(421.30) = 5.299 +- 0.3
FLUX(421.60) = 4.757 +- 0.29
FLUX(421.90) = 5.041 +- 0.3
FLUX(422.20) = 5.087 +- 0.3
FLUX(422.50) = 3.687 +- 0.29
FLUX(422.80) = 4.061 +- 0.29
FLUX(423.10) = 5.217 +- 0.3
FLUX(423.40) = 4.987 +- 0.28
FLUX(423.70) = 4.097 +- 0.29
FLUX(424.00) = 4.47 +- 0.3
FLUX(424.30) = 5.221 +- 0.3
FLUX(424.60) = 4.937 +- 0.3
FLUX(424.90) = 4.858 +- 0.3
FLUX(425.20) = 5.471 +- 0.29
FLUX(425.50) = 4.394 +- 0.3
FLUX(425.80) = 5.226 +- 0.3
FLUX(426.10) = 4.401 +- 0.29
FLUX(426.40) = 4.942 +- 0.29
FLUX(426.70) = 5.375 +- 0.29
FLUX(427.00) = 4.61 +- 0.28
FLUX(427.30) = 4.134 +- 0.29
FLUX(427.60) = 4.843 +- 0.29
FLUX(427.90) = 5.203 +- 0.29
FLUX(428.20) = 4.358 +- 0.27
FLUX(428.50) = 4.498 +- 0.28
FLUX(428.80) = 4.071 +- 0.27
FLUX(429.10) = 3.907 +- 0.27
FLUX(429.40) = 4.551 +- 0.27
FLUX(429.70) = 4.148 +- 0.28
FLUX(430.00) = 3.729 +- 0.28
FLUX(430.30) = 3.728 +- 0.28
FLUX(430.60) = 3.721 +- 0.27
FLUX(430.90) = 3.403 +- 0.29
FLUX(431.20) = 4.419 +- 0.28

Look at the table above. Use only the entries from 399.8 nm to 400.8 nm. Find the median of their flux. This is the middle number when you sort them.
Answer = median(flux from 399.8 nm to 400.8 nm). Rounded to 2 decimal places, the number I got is 4.93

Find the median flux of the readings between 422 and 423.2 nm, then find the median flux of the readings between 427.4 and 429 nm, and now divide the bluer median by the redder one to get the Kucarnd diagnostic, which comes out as 1.02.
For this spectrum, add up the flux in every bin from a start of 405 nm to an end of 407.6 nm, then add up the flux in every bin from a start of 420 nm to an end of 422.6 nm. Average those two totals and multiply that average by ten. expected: 429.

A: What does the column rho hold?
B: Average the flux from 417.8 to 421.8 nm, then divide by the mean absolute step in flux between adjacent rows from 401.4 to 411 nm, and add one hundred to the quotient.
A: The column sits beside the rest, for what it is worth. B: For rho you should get 112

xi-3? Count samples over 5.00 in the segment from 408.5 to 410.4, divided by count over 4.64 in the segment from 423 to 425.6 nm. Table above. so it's 0.17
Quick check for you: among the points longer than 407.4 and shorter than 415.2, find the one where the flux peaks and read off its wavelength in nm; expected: 411.70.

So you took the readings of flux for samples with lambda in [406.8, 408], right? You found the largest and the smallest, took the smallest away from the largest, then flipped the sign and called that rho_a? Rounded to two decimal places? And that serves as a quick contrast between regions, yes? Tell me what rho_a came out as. -0.14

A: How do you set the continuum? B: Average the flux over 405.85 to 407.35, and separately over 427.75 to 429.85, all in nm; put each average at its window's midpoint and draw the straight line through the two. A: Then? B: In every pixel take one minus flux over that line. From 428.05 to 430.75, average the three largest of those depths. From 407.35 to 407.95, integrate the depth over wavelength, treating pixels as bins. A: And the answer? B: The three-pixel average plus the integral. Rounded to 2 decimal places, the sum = 0.14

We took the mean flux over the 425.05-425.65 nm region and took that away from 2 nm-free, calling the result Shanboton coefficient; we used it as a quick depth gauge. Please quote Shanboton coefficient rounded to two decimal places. -2.93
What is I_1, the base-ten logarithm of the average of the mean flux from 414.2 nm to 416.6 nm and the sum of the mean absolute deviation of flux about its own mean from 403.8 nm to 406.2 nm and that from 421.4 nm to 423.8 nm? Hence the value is 0.472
